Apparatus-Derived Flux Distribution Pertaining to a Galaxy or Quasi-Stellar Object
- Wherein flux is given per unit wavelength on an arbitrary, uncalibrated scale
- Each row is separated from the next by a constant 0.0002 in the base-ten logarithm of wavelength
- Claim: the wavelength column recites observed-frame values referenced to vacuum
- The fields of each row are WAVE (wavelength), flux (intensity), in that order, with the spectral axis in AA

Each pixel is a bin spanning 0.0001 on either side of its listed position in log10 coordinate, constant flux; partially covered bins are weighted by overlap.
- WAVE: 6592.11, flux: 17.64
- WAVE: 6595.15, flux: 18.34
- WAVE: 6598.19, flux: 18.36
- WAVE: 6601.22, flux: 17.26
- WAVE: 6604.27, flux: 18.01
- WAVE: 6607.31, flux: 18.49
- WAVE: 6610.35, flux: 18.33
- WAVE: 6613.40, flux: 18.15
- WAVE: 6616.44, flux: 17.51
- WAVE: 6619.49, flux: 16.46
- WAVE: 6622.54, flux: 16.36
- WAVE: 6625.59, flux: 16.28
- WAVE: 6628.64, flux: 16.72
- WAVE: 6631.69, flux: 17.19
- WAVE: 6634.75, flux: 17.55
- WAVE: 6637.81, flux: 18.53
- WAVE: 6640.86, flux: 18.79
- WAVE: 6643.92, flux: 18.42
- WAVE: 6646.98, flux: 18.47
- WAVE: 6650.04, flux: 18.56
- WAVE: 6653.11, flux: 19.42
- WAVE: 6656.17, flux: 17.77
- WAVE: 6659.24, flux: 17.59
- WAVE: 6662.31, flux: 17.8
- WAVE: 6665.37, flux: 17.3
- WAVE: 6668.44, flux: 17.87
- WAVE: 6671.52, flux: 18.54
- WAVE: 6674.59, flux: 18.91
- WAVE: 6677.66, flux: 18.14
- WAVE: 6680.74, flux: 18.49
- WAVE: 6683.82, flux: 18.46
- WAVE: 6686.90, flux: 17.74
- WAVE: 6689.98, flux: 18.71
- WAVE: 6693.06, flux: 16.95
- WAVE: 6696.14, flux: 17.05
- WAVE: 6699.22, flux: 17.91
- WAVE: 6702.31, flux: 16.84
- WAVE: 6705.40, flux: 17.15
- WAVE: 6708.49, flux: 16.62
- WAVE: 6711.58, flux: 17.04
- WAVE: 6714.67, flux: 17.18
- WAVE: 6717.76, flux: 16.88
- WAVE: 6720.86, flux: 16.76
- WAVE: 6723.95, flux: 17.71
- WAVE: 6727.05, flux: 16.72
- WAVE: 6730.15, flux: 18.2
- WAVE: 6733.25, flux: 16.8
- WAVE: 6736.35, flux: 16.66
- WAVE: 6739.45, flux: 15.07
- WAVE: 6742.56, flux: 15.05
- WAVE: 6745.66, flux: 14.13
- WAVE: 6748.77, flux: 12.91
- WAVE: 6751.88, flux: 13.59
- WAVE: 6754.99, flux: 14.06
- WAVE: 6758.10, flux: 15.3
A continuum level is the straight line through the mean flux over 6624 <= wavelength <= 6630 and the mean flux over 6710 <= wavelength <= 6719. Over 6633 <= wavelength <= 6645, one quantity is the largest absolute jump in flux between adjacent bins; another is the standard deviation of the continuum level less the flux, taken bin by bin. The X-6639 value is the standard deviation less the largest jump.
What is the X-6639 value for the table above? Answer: -0.5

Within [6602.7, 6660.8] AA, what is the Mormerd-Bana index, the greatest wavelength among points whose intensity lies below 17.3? 6631.69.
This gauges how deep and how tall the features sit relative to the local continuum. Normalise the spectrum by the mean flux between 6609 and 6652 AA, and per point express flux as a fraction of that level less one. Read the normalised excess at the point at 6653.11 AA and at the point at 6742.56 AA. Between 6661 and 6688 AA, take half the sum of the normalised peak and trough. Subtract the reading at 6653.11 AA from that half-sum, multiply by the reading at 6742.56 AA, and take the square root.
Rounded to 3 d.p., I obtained 0.105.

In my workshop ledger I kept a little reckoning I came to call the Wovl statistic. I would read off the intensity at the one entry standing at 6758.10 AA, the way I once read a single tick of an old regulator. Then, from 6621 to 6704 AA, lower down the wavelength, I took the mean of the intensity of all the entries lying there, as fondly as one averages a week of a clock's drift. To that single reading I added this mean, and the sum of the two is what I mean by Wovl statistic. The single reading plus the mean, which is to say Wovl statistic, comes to 33.2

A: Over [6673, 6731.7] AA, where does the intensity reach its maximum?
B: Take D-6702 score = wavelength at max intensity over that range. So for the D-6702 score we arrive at 6674.59 AA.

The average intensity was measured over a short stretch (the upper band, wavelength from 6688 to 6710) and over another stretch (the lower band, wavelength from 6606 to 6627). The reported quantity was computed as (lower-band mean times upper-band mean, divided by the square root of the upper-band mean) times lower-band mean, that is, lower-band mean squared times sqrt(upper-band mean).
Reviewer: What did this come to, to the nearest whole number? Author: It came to 1255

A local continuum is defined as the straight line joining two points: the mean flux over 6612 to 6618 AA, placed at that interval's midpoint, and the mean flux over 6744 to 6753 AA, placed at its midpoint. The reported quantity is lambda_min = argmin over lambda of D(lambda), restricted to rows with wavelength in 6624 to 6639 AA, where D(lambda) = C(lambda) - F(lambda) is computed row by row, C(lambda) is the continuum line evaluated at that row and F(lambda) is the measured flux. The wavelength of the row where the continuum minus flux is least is 6637.81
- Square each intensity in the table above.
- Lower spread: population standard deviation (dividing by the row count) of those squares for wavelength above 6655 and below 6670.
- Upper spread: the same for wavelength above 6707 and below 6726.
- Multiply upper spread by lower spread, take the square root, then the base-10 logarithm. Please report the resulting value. 0.97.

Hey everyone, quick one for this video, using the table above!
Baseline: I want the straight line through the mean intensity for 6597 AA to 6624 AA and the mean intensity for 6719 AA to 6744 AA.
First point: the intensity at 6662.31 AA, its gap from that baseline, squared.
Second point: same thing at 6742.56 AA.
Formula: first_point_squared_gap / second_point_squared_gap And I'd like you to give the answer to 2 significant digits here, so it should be 0.16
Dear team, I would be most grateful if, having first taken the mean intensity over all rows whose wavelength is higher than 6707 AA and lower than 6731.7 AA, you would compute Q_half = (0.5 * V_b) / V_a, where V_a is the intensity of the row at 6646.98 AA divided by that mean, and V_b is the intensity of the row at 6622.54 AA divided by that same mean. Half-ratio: 0.44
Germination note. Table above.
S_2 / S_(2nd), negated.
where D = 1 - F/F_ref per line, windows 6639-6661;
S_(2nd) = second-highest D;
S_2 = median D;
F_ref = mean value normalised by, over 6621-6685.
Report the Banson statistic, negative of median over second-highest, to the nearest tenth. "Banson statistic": 2.7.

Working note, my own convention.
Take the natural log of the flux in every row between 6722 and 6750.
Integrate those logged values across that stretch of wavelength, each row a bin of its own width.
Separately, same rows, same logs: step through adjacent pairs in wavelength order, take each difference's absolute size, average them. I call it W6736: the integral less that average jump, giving 77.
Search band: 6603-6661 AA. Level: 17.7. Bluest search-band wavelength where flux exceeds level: 6604.27 AA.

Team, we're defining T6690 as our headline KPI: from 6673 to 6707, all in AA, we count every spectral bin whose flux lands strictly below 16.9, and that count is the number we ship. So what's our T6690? 1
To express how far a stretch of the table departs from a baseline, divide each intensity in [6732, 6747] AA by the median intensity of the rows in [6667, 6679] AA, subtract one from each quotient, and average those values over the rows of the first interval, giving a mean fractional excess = -0.153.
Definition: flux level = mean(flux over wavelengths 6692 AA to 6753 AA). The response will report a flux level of 16.4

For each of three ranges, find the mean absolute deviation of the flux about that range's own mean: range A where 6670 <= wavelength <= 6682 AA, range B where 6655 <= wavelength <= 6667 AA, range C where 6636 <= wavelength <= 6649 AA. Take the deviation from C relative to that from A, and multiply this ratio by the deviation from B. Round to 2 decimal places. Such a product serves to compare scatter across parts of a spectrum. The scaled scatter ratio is 0.10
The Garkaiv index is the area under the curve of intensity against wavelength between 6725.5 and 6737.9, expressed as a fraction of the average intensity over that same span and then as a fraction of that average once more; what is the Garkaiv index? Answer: 0.725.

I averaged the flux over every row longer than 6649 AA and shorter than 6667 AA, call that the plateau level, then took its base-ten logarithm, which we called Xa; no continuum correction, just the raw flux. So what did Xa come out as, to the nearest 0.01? 1.26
